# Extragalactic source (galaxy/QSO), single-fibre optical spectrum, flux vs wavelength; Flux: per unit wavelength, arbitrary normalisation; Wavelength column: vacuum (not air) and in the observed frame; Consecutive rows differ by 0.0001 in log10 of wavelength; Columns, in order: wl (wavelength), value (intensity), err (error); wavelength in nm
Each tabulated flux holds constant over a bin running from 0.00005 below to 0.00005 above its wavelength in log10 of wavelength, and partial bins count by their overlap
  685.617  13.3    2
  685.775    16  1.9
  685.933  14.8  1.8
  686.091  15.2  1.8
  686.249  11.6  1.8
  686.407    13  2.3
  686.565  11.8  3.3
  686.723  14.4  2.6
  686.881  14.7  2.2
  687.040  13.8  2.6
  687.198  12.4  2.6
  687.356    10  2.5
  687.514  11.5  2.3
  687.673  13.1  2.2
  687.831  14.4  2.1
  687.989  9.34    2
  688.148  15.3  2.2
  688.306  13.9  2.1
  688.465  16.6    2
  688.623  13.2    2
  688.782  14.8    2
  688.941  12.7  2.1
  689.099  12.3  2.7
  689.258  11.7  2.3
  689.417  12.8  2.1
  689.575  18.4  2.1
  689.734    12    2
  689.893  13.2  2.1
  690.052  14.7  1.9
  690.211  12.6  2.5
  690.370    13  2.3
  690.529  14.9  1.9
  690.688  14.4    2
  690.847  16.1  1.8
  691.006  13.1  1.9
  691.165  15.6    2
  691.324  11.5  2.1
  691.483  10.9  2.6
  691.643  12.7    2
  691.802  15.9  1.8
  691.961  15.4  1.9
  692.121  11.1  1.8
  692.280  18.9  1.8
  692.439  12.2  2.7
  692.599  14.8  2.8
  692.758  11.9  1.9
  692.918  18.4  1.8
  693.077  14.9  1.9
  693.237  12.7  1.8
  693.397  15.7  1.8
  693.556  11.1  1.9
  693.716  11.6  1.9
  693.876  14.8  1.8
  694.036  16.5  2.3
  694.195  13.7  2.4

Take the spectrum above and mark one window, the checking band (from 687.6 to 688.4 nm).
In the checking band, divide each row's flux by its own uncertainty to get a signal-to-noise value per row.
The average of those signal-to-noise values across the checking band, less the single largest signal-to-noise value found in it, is -0.7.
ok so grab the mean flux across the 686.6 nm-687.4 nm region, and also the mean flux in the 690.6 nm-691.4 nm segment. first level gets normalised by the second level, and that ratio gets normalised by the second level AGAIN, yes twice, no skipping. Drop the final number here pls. 0.065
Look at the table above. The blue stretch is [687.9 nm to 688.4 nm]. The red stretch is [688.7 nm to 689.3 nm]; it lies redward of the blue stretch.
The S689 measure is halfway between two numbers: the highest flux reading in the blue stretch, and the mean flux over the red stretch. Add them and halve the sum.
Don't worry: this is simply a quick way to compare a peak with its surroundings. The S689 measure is 14.1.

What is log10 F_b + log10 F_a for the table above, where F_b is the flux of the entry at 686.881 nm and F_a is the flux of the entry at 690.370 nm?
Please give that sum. 2.28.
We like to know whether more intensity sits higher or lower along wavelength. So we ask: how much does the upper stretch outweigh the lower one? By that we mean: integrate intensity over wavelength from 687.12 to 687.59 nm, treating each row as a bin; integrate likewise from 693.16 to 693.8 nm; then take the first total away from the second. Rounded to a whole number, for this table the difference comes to 3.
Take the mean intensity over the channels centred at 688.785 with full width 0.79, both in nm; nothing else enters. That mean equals 13.9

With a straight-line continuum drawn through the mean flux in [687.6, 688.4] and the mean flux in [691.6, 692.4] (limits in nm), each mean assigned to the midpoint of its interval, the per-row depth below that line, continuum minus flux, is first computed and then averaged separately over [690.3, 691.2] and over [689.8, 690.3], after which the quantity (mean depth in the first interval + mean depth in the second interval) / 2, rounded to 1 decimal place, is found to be 0.2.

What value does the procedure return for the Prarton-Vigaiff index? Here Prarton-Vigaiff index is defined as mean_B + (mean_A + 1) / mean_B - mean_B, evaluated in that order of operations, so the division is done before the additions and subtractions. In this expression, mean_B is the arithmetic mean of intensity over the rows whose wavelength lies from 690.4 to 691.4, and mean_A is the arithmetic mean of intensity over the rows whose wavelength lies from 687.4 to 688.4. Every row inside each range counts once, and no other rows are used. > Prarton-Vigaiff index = 0.98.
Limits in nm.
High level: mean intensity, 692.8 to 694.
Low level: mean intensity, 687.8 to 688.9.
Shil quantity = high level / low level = 1.02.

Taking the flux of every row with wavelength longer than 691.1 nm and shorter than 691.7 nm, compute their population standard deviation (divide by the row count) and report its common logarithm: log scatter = 0.26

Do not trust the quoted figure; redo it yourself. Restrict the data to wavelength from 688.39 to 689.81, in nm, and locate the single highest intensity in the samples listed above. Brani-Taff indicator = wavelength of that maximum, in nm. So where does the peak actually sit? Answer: 689.575 nm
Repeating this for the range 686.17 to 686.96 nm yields 686.881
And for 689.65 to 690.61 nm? 690.529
